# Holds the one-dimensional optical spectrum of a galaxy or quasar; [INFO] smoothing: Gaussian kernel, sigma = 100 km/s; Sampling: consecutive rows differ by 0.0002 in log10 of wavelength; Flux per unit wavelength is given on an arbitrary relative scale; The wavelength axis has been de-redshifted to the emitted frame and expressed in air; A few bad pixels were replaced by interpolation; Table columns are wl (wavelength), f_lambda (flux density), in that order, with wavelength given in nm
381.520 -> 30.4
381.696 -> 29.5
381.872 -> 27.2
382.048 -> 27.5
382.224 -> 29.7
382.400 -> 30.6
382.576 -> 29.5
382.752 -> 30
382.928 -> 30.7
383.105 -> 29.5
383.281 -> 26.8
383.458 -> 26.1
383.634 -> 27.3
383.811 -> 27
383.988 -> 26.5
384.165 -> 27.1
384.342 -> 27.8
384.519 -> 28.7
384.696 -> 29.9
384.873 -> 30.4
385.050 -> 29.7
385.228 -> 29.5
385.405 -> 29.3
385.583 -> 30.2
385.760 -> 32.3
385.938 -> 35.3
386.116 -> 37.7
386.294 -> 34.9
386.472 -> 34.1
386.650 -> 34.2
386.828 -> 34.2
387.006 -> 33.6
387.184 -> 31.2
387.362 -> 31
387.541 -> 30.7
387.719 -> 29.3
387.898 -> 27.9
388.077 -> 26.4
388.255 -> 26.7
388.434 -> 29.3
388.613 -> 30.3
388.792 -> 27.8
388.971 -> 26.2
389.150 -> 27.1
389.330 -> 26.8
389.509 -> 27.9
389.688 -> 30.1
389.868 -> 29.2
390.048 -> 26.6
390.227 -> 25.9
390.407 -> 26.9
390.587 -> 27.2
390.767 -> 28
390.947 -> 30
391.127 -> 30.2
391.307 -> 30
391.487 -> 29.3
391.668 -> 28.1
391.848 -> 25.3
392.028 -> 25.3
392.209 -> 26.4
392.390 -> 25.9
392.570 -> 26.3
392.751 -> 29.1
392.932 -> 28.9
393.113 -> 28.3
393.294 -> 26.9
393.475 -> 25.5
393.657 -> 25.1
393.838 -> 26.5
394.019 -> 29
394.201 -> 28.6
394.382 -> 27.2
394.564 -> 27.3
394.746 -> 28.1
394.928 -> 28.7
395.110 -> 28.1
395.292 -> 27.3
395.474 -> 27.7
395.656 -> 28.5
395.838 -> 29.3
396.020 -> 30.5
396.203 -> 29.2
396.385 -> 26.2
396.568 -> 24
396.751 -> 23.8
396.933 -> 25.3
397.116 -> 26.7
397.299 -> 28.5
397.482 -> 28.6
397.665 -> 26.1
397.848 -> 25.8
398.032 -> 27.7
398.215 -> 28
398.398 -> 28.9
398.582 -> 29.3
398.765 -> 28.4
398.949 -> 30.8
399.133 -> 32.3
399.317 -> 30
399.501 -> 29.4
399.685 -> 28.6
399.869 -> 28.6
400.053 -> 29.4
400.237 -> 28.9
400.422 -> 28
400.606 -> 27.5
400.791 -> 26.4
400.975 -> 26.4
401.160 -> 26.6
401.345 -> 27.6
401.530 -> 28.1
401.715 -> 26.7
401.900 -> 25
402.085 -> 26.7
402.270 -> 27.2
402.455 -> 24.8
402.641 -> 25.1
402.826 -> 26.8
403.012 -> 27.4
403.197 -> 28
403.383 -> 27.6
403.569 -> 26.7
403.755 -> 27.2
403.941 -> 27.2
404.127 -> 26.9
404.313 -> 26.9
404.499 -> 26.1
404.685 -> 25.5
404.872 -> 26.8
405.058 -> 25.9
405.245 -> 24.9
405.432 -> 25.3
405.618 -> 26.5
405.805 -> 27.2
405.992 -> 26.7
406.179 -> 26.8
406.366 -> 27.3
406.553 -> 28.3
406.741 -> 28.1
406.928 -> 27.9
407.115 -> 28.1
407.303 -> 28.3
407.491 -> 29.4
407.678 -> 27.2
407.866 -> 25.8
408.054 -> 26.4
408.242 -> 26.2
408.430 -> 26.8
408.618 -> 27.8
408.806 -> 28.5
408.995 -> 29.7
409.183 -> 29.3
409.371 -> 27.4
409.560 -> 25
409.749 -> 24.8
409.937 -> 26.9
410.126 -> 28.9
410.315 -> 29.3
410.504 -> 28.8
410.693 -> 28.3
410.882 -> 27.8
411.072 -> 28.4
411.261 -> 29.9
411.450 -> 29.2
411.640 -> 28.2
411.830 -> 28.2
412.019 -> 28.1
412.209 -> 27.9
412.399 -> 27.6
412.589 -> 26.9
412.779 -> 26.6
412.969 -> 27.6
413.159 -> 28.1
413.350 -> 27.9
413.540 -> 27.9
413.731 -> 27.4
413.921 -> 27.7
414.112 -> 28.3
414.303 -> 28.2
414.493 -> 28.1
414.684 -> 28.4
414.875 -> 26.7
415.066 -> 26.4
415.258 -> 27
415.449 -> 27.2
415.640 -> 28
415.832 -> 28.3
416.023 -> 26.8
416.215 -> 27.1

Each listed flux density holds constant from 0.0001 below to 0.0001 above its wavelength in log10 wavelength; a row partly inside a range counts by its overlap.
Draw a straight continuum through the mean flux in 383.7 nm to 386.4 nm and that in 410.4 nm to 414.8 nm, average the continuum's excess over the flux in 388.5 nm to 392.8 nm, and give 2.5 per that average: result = 1.14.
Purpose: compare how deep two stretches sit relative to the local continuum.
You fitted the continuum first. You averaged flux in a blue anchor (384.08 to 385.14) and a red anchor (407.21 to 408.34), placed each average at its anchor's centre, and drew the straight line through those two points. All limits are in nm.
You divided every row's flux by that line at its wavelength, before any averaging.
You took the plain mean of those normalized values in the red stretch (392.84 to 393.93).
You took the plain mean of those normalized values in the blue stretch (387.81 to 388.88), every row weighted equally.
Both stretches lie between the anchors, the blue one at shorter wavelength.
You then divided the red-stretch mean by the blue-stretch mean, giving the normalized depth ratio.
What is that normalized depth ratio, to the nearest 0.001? 0.970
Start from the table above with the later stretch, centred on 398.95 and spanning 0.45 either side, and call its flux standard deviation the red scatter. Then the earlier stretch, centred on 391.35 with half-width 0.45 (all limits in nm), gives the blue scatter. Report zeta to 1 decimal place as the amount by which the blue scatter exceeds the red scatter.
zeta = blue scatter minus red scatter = -0.6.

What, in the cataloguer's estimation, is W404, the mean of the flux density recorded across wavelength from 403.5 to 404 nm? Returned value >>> 27.0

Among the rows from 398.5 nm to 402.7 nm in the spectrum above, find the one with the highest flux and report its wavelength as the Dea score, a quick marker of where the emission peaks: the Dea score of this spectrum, 399.133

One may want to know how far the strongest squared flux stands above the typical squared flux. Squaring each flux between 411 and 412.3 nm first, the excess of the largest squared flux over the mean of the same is 78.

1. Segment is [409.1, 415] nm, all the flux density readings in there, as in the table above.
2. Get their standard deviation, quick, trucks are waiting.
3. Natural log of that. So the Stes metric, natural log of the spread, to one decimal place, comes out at 0.1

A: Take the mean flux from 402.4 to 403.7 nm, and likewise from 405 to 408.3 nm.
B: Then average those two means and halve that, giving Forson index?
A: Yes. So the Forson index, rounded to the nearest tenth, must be 13.4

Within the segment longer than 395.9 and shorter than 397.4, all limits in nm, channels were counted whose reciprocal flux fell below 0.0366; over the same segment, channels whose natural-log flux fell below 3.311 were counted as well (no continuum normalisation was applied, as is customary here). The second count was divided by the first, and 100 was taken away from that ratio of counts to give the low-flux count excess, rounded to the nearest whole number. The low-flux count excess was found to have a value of -98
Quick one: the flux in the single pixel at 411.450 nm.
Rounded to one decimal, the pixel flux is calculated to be 29.2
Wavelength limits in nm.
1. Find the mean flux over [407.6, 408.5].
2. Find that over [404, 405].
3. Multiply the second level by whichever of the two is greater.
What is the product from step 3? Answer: 700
